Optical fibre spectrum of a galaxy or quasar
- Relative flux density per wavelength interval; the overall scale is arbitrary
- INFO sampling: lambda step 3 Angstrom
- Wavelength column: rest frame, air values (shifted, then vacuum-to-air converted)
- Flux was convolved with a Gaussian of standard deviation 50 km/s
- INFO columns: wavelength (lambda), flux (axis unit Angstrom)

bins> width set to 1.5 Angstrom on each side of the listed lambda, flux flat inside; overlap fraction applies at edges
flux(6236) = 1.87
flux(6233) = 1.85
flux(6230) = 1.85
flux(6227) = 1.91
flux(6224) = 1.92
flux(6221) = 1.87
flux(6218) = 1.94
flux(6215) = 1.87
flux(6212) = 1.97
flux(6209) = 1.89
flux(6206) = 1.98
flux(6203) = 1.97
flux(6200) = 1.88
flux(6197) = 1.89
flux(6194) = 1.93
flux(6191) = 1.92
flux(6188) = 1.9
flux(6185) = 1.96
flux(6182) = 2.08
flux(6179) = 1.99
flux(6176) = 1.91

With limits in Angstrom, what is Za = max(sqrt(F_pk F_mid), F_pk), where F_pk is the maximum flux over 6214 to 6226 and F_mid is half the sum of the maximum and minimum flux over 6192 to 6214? 1.94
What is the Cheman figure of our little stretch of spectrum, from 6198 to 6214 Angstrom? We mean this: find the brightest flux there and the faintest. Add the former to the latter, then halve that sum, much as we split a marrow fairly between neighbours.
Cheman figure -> 1.93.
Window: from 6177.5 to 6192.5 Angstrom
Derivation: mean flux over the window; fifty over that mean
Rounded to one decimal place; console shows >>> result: 25.4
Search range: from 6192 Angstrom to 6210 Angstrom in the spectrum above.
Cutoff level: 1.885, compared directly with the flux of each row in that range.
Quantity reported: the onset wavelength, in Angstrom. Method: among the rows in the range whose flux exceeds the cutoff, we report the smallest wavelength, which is 6194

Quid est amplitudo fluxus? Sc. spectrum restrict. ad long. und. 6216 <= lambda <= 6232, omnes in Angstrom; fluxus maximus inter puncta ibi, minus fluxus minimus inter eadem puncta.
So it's 0.090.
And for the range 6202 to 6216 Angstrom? 0.110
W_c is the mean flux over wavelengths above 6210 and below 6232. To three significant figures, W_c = 1.90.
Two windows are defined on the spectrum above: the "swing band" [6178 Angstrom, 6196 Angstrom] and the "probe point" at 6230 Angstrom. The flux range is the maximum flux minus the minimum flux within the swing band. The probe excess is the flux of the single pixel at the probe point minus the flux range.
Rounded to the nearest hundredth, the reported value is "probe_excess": 1.67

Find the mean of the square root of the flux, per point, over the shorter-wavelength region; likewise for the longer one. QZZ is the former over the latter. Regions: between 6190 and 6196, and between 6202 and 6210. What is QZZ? 0.99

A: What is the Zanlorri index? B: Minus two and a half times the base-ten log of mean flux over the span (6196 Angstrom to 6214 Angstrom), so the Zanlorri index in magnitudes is -0.714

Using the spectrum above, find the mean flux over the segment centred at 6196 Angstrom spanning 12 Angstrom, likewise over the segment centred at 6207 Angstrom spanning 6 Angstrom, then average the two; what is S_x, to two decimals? 1.92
